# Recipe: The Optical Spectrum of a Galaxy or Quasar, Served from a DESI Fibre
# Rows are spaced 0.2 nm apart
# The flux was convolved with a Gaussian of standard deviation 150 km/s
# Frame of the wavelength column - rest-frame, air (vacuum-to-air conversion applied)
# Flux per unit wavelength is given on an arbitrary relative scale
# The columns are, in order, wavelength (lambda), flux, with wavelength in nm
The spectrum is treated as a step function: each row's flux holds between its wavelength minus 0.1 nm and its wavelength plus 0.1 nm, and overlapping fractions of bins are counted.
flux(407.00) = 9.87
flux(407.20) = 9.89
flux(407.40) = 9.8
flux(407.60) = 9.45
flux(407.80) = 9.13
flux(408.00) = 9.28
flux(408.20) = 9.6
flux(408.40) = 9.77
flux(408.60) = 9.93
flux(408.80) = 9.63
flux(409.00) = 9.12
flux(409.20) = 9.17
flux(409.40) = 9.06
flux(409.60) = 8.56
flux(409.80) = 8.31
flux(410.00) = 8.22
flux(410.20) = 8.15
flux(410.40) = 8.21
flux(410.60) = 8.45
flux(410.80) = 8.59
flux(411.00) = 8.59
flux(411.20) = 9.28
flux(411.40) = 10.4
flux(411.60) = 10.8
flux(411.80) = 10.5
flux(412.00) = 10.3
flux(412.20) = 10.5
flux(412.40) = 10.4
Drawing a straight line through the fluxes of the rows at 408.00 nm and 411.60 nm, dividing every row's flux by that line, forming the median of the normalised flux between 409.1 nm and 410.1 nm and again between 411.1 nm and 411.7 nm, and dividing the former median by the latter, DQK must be 0.89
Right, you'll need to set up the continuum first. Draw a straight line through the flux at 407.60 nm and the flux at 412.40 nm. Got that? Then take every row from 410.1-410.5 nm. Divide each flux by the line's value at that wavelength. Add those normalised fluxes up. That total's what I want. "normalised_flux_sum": 1.64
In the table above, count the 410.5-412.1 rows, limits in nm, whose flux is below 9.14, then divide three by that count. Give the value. 1.0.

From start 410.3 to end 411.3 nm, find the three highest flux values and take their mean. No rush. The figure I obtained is 8.8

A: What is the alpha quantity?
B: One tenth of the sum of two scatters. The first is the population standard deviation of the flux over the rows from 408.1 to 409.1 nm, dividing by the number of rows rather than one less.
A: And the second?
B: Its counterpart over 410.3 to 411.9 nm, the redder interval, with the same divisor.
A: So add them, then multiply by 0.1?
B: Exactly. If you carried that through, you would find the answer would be 0.13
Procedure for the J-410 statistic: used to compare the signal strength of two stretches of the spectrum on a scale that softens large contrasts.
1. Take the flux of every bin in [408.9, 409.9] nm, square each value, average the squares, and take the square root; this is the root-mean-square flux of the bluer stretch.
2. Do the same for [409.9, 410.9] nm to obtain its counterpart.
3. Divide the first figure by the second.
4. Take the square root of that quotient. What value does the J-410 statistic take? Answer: 1.03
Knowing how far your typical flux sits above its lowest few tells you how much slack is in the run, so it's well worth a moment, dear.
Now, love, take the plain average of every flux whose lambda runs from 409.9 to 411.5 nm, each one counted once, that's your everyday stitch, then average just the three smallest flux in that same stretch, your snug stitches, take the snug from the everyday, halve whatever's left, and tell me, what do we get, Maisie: 0.27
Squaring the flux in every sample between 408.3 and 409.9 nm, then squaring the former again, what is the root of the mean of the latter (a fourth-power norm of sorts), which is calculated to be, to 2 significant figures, 85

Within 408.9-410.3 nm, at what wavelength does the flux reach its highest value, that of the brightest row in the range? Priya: 409.20 nm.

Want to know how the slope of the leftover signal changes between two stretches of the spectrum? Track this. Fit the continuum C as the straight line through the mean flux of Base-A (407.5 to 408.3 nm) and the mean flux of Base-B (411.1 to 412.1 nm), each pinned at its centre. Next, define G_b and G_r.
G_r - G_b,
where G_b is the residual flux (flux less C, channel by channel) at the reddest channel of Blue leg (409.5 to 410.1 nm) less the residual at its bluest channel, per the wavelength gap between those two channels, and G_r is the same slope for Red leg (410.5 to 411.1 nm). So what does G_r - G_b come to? 1.20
